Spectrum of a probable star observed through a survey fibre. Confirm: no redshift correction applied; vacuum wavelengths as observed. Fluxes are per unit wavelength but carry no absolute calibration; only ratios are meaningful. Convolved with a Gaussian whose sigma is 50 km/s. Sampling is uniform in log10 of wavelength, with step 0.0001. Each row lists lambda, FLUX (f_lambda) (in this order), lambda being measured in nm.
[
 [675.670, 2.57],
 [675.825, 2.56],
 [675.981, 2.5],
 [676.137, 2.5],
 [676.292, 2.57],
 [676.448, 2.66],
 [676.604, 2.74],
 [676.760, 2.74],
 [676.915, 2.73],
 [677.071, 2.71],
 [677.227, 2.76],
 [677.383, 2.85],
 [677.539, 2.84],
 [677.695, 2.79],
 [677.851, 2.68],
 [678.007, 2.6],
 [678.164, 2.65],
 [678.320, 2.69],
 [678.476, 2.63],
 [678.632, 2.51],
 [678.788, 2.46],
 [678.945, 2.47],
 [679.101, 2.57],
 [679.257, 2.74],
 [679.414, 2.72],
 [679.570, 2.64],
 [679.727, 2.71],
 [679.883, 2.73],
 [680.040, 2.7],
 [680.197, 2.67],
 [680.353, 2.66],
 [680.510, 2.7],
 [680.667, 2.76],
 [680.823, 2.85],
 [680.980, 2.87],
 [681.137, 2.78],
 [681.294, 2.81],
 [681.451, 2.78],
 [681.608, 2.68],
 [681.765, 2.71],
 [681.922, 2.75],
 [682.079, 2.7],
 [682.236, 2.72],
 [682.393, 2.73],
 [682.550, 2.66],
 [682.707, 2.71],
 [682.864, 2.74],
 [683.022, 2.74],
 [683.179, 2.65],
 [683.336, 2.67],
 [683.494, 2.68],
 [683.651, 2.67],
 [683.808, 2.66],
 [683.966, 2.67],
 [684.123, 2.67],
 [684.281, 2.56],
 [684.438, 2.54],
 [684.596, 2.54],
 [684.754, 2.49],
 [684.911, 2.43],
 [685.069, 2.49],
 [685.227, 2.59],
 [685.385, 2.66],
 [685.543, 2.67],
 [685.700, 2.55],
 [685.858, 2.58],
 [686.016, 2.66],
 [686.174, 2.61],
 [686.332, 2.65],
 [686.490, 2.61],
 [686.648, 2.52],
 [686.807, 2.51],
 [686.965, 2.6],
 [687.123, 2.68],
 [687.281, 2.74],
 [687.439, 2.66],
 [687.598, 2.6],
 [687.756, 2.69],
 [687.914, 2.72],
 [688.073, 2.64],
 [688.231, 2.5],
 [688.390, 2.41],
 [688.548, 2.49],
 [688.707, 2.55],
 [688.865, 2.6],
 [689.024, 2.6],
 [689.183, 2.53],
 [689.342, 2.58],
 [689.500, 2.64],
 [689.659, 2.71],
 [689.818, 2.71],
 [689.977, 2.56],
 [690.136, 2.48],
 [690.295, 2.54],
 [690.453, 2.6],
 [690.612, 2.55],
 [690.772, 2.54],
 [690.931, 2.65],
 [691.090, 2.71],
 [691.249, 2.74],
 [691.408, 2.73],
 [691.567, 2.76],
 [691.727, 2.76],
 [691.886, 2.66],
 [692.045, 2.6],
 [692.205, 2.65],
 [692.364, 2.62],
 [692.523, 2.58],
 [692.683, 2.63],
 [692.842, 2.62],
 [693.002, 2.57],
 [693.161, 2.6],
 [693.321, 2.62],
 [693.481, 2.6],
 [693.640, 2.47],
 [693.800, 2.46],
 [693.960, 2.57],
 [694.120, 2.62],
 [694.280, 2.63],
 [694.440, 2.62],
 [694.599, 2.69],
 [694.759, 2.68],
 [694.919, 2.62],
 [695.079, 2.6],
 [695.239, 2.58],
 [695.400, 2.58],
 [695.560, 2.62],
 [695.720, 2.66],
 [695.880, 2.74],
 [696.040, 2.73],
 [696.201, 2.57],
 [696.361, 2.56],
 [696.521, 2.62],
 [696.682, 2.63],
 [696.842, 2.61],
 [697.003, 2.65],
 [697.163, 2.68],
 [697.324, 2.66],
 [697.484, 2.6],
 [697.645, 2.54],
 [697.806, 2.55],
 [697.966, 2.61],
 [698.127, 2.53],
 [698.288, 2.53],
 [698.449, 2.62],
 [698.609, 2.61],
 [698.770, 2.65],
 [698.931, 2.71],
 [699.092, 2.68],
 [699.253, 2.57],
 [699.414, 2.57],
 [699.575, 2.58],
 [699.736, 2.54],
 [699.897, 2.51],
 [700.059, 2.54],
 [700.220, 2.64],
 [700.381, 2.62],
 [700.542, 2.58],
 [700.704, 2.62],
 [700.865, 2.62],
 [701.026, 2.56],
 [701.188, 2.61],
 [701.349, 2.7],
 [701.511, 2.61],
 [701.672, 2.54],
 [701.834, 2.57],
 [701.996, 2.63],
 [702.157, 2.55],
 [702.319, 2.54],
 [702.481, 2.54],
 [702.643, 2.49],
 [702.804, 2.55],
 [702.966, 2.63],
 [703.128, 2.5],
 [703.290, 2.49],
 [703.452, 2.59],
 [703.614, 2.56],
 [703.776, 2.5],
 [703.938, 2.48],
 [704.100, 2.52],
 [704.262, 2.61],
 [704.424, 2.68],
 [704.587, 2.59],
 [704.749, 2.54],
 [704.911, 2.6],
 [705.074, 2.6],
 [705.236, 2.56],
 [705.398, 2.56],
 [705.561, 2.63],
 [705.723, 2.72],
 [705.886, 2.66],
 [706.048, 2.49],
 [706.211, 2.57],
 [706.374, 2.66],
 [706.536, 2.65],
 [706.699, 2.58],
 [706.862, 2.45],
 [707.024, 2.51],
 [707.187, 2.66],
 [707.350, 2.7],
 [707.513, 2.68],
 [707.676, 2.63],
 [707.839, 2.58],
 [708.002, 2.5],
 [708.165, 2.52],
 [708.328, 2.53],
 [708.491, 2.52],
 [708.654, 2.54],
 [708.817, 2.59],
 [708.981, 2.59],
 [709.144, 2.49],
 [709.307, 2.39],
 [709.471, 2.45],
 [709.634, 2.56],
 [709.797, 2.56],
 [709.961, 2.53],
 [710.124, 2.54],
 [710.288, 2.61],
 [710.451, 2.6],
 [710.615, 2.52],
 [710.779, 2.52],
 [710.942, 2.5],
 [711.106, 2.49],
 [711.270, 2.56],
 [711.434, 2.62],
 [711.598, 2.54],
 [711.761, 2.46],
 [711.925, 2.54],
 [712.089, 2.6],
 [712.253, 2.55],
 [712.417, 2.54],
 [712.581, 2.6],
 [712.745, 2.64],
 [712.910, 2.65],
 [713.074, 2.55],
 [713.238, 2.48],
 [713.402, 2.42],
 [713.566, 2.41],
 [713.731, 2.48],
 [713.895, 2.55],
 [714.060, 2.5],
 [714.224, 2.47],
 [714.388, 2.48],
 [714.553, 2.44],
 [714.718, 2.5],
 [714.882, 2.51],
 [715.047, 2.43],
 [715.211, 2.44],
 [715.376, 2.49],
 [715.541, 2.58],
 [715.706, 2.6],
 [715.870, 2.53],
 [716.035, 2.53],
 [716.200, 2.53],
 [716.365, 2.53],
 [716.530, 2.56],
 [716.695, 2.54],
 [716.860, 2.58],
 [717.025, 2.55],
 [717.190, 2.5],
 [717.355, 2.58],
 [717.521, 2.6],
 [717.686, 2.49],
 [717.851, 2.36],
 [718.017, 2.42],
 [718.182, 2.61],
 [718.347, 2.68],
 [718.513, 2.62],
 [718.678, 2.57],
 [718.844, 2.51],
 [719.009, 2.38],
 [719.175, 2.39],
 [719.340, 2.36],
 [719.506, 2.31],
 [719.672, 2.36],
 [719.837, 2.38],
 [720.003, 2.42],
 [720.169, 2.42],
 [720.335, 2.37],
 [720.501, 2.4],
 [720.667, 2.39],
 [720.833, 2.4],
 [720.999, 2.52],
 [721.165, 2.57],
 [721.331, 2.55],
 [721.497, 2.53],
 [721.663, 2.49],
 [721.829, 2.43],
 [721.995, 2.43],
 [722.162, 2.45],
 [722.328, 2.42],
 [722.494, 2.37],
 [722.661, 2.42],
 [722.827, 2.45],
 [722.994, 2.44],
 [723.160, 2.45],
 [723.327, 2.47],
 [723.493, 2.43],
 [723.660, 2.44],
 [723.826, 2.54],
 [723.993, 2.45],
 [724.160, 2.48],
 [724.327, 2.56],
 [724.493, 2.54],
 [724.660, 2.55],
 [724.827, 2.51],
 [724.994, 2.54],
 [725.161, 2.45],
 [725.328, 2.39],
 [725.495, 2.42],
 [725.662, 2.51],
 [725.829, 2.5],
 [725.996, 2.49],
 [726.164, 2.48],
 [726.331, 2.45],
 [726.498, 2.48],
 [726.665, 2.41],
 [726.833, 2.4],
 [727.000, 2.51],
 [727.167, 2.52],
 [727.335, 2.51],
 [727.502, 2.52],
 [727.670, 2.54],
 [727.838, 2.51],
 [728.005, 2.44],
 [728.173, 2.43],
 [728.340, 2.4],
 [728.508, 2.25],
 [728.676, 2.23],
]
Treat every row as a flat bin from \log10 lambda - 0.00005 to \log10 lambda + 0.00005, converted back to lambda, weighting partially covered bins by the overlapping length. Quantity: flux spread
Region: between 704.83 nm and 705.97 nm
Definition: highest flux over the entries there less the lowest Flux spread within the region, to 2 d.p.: 0.16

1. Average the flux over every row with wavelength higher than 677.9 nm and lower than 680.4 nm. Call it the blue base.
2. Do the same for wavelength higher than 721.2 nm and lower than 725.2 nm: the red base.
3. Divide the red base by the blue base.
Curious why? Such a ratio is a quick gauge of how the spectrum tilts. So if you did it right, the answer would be 0.94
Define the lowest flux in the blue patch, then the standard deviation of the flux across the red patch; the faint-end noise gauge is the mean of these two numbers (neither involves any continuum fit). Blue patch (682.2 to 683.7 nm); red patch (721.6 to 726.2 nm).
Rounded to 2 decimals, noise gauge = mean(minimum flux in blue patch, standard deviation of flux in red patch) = 1.35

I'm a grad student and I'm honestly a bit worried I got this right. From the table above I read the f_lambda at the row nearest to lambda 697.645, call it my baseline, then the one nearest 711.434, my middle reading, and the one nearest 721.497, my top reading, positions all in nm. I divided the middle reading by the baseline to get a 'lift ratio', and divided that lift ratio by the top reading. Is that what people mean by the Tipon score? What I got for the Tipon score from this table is 0.408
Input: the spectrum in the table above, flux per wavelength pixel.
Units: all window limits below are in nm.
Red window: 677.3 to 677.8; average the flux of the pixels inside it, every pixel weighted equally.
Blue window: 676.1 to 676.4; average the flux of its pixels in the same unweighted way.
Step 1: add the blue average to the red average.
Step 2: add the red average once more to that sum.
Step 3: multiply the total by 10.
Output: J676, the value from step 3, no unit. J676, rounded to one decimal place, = 81.9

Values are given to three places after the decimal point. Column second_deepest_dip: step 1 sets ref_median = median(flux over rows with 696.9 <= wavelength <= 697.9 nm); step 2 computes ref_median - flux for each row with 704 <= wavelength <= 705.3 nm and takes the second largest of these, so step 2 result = 0.085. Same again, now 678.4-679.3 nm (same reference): 0.155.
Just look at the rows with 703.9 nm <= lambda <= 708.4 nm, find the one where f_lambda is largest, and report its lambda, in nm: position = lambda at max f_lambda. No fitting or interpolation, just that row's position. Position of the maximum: 705.723 nm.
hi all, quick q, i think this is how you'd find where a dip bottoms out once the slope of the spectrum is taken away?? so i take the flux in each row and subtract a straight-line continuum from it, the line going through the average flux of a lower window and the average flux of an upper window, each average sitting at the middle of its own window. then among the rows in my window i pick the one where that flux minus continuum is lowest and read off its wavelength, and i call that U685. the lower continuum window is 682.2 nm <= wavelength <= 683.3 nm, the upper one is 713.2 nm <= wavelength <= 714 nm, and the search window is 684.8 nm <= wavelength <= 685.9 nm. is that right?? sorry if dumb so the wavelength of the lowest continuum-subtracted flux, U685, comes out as 684.911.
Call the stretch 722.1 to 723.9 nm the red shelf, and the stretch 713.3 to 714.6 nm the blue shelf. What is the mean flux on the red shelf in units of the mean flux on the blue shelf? 0.99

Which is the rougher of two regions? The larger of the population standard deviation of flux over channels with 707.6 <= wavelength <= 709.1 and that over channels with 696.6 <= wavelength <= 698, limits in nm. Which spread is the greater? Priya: 0.044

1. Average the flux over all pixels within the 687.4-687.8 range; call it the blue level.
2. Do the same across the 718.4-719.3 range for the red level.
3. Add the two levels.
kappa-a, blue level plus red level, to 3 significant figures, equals 5.14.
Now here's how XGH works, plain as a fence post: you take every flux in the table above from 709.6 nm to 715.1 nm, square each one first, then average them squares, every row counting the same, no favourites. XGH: 6.39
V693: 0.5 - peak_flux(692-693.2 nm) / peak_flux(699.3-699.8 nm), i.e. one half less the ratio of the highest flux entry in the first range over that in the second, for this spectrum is -0.53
